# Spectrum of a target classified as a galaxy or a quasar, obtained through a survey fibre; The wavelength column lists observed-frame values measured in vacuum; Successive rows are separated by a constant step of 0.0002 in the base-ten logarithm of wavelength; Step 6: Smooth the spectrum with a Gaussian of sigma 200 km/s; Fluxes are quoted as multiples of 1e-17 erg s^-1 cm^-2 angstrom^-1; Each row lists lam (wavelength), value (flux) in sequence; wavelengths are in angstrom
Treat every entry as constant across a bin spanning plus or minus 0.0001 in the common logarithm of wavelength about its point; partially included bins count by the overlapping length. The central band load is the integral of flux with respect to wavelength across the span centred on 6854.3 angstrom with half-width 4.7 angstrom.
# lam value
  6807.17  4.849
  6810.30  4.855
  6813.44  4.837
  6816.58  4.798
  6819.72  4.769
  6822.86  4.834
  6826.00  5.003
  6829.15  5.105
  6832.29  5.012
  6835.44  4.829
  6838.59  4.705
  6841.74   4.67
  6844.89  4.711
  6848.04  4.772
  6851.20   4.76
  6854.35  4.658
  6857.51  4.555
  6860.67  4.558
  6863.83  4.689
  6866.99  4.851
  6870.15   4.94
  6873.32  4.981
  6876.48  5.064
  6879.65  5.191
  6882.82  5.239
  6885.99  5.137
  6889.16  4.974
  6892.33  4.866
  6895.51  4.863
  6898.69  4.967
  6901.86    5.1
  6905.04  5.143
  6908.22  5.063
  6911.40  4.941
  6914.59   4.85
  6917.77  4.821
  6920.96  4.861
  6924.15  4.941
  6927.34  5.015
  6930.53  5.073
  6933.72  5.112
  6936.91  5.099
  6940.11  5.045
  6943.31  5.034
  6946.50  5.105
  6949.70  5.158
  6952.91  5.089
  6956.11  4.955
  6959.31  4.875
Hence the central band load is 44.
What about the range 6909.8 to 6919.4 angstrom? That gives 47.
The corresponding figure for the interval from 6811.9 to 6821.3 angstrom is 45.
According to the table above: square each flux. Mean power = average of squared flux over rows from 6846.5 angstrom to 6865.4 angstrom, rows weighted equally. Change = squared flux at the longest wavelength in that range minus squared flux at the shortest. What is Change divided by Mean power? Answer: -0.04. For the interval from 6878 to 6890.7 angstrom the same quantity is -0.08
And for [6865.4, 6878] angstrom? 0.09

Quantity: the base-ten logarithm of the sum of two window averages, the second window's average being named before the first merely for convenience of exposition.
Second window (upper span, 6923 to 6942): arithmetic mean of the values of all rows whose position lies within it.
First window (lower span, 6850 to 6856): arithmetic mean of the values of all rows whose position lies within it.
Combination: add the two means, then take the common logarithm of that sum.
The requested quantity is 0.989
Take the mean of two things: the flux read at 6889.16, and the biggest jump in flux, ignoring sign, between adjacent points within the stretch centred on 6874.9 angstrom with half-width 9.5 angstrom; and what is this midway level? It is 2.55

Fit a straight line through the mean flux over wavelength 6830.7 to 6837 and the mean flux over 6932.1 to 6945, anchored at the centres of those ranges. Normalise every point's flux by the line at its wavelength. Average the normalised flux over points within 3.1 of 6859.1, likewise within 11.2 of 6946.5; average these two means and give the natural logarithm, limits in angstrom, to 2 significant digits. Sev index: -0.043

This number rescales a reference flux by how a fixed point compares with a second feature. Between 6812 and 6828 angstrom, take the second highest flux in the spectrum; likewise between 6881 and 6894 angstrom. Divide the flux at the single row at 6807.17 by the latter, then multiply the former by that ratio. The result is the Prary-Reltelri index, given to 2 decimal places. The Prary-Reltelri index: 4.57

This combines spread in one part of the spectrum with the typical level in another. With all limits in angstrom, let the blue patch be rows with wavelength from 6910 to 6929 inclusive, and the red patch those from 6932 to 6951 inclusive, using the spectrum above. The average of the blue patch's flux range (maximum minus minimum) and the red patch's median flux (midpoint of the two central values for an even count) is 2.65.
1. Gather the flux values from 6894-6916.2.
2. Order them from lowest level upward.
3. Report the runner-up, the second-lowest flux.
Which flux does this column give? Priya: 4.863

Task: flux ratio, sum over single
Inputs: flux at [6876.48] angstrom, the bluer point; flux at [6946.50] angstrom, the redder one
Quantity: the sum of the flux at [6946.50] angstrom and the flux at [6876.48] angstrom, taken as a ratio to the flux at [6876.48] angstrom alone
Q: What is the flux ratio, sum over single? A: 2.01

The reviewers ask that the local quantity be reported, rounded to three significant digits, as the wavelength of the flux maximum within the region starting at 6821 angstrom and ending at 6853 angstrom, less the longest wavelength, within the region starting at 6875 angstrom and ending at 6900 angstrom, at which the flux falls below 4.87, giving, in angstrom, -66.4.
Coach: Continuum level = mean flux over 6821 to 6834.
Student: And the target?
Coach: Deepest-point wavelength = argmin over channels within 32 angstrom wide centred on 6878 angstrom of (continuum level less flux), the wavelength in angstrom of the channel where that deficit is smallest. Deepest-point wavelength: 6882.82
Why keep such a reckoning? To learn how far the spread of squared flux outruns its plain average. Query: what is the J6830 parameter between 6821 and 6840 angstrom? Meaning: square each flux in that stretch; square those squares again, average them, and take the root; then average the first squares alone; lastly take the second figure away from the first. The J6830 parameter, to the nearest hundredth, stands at 0.04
